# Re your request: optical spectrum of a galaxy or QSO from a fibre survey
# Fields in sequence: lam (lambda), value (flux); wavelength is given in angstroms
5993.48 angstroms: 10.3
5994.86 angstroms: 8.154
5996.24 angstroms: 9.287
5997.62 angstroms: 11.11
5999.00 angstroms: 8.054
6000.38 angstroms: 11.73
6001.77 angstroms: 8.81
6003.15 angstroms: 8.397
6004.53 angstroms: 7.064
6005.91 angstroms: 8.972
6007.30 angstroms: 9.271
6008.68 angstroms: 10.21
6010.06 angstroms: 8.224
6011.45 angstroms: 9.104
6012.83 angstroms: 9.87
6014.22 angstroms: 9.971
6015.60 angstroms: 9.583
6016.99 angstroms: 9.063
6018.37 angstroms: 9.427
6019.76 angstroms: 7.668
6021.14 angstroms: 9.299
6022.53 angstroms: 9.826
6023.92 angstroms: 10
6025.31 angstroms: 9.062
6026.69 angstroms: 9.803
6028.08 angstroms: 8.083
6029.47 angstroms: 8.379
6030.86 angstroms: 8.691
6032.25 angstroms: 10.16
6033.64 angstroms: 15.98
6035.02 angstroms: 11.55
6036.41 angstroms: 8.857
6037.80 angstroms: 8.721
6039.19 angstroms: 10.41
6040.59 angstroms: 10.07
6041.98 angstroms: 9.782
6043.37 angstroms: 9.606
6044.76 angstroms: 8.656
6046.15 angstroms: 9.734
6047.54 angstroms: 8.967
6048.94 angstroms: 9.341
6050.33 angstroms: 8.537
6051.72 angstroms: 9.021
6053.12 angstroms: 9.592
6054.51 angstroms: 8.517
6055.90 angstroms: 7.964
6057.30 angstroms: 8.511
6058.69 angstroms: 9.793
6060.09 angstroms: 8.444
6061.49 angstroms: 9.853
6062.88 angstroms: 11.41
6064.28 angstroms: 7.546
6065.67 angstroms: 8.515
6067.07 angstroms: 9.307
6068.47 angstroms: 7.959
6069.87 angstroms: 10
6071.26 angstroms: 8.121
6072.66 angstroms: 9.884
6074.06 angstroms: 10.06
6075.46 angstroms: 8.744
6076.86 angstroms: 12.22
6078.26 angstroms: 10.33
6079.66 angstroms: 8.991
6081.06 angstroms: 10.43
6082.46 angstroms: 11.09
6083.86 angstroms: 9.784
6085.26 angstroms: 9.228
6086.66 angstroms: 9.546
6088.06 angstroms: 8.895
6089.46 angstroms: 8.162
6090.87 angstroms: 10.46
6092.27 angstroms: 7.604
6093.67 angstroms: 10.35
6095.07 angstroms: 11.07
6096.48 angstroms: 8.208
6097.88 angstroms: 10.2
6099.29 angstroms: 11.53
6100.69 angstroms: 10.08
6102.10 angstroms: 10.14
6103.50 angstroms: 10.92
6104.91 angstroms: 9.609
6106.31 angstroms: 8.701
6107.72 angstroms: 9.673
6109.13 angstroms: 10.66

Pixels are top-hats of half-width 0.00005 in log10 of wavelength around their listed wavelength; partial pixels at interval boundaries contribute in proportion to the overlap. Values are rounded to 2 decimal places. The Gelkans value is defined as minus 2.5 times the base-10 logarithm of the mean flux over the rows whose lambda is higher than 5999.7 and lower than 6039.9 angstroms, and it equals -2.45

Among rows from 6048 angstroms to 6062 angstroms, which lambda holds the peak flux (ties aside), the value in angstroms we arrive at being 6061.49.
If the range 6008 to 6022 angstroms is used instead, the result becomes 6008.68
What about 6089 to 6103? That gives 6099.29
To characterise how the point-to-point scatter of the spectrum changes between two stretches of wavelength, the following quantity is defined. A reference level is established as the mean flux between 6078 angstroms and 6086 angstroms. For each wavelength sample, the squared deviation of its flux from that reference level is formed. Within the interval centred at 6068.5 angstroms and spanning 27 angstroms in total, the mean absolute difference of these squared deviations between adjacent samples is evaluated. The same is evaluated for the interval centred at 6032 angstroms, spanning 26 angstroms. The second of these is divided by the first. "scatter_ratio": 1.9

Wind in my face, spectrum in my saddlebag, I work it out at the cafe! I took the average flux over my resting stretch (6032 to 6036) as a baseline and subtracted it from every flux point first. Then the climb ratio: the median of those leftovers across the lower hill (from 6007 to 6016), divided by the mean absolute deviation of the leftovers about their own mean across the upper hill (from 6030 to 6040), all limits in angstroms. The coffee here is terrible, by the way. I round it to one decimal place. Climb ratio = -1.7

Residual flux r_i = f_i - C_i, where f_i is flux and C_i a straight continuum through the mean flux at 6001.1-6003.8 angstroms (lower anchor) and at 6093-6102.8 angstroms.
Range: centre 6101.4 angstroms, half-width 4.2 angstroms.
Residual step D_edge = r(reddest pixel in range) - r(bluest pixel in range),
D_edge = -0.71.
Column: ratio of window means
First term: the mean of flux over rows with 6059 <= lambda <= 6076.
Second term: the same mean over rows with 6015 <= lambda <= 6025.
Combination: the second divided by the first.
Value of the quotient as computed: 1.01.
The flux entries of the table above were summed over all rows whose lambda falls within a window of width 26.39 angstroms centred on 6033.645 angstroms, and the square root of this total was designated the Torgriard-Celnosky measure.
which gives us 13.7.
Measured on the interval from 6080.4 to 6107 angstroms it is 13.6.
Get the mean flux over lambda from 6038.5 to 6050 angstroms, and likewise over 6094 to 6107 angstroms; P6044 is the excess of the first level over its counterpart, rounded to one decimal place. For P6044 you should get -0.5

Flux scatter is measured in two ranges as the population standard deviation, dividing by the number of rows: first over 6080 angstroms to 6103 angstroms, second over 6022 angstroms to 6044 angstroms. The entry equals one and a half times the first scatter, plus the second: 3.4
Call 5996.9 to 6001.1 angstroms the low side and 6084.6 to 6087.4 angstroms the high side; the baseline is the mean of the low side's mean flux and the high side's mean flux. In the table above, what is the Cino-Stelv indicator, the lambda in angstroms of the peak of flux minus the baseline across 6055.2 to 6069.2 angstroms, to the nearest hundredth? 6062.88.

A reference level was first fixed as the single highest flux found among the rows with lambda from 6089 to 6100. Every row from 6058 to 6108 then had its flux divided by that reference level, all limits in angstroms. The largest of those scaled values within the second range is 1.06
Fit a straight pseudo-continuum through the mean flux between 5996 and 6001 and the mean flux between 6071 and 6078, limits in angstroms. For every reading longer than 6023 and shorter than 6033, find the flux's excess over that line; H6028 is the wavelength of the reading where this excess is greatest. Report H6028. 6032.25 angstroms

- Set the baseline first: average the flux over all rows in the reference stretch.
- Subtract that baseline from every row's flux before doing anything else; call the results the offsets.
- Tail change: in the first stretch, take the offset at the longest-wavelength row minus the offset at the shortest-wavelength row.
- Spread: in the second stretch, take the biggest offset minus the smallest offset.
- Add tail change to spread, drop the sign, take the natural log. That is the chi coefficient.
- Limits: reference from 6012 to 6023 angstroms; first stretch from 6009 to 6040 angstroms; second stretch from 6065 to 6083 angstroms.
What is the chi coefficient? 1.86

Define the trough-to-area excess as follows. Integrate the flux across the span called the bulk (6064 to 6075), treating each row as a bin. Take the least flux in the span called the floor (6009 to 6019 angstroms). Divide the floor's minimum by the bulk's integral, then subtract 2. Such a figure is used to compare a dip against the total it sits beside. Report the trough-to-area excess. -1.92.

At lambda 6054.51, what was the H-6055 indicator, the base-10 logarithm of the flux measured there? 0.93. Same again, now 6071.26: 0.91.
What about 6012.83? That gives 0.99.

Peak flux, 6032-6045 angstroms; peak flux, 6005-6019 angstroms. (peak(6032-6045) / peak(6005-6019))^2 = 2.45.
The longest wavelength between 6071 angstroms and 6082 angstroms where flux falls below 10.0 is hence 6079.66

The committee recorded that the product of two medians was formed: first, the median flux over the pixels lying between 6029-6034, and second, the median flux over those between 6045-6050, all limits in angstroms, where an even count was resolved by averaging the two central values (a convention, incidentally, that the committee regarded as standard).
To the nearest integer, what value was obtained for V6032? 88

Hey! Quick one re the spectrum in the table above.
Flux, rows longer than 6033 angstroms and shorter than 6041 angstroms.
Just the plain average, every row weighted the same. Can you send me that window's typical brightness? 10.9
